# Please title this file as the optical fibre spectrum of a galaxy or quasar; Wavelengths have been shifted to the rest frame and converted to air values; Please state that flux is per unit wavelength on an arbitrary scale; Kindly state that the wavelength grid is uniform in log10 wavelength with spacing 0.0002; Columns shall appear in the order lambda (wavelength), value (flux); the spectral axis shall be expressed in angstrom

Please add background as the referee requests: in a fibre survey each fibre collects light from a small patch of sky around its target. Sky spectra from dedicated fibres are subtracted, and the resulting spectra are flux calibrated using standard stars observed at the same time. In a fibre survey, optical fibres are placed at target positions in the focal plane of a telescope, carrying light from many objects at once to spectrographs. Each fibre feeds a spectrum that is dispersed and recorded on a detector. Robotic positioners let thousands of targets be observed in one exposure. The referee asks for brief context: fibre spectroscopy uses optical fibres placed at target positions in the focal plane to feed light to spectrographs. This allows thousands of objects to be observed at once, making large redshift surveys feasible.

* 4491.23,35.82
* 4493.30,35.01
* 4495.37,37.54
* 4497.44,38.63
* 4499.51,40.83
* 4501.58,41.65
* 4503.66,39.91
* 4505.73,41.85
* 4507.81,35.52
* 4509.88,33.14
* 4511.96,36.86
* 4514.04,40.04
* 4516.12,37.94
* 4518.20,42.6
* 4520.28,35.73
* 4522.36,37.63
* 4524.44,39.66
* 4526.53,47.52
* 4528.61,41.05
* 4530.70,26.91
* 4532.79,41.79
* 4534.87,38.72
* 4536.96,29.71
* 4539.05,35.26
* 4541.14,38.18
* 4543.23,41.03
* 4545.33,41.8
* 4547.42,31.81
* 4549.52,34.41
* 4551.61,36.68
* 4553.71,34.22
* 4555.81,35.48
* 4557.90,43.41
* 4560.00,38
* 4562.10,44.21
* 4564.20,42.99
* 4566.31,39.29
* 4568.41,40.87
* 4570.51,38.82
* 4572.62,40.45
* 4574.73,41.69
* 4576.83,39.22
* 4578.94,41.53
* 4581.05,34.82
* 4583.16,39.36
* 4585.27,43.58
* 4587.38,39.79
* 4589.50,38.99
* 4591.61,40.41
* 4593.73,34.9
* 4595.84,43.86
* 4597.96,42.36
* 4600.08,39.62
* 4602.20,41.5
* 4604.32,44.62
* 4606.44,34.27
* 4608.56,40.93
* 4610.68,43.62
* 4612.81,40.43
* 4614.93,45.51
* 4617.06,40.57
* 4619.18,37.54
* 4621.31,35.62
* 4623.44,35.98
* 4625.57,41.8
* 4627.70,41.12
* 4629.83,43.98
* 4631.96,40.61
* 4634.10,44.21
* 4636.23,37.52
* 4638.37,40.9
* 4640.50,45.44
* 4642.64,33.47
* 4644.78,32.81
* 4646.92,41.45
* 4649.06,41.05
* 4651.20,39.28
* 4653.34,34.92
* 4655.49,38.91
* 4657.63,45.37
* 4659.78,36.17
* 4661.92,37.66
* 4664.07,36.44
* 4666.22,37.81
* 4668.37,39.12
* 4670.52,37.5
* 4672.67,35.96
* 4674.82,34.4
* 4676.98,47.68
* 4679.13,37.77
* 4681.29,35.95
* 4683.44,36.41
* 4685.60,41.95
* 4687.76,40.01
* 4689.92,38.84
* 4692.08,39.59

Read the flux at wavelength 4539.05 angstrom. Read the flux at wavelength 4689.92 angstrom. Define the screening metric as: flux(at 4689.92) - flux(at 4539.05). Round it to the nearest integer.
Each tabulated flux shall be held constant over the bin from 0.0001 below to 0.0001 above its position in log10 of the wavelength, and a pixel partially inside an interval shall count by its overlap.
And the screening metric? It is 4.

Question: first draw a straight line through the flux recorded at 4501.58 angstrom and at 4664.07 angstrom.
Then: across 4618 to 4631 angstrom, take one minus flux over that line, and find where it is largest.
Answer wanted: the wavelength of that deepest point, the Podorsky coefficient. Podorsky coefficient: 4621.31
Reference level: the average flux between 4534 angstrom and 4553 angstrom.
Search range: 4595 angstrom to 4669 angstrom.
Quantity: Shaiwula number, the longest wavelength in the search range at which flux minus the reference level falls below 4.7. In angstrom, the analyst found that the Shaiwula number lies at 4668.37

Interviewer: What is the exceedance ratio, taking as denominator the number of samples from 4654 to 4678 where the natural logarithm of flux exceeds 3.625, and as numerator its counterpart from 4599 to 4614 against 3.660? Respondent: 1.0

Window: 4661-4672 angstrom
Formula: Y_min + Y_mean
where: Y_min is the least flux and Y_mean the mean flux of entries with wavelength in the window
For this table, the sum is 74.1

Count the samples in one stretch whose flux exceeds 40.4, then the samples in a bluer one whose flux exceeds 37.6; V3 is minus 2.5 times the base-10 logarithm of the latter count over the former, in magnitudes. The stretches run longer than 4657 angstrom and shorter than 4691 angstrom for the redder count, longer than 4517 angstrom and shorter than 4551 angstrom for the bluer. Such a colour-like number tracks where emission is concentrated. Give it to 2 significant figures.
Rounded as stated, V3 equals -1.3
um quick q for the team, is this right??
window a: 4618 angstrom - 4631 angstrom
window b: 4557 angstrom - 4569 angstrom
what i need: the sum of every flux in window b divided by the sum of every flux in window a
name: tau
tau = 1.05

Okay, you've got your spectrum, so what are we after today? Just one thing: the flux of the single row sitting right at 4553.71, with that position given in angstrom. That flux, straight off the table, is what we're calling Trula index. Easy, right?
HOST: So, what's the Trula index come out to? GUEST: 34.22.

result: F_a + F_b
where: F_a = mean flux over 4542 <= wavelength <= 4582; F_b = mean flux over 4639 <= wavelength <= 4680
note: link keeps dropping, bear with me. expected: 77.6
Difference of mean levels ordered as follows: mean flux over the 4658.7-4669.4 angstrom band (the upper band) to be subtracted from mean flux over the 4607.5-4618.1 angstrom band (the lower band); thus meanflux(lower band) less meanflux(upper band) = 4.8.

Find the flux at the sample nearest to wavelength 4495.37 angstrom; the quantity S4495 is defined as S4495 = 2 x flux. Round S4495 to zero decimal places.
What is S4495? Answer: 75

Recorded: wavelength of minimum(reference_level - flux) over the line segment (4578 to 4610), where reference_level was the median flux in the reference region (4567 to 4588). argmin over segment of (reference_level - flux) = 4604.32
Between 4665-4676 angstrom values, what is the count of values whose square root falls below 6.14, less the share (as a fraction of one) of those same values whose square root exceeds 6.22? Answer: 3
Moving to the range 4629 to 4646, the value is 2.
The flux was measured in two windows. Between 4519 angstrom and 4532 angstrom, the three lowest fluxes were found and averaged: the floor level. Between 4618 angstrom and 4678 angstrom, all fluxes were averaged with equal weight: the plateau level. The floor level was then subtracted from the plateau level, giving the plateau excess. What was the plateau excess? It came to 5.7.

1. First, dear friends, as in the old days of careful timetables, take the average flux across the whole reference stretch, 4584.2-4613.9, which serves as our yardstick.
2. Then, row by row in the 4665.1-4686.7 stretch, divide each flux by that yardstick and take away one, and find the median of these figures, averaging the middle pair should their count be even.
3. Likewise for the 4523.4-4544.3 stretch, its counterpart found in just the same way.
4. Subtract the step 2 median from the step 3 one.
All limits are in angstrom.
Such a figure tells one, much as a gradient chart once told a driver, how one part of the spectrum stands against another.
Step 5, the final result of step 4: 0.04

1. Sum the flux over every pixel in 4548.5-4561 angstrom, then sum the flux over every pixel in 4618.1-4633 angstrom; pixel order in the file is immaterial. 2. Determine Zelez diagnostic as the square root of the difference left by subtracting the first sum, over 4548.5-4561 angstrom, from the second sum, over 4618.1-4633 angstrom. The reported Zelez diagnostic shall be 7.4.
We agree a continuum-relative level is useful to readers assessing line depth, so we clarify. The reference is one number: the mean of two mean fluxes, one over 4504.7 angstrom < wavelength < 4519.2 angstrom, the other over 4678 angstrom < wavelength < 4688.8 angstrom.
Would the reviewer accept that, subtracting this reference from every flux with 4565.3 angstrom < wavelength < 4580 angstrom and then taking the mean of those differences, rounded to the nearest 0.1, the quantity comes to 1.9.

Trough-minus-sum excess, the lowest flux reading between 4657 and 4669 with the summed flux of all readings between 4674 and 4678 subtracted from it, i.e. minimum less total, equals -46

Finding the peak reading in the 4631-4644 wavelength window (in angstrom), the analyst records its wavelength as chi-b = 4640.50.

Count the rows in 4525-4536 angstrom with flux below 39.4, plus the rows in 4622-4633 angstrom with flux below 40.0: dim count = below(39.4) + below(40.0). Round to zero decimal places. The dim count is 3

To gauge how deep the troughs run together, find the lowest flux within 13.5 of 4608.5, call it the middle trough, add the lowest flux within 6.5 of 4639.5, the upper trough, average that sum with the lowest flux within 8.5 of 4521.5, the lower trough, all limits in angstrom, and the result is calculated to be 51.4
